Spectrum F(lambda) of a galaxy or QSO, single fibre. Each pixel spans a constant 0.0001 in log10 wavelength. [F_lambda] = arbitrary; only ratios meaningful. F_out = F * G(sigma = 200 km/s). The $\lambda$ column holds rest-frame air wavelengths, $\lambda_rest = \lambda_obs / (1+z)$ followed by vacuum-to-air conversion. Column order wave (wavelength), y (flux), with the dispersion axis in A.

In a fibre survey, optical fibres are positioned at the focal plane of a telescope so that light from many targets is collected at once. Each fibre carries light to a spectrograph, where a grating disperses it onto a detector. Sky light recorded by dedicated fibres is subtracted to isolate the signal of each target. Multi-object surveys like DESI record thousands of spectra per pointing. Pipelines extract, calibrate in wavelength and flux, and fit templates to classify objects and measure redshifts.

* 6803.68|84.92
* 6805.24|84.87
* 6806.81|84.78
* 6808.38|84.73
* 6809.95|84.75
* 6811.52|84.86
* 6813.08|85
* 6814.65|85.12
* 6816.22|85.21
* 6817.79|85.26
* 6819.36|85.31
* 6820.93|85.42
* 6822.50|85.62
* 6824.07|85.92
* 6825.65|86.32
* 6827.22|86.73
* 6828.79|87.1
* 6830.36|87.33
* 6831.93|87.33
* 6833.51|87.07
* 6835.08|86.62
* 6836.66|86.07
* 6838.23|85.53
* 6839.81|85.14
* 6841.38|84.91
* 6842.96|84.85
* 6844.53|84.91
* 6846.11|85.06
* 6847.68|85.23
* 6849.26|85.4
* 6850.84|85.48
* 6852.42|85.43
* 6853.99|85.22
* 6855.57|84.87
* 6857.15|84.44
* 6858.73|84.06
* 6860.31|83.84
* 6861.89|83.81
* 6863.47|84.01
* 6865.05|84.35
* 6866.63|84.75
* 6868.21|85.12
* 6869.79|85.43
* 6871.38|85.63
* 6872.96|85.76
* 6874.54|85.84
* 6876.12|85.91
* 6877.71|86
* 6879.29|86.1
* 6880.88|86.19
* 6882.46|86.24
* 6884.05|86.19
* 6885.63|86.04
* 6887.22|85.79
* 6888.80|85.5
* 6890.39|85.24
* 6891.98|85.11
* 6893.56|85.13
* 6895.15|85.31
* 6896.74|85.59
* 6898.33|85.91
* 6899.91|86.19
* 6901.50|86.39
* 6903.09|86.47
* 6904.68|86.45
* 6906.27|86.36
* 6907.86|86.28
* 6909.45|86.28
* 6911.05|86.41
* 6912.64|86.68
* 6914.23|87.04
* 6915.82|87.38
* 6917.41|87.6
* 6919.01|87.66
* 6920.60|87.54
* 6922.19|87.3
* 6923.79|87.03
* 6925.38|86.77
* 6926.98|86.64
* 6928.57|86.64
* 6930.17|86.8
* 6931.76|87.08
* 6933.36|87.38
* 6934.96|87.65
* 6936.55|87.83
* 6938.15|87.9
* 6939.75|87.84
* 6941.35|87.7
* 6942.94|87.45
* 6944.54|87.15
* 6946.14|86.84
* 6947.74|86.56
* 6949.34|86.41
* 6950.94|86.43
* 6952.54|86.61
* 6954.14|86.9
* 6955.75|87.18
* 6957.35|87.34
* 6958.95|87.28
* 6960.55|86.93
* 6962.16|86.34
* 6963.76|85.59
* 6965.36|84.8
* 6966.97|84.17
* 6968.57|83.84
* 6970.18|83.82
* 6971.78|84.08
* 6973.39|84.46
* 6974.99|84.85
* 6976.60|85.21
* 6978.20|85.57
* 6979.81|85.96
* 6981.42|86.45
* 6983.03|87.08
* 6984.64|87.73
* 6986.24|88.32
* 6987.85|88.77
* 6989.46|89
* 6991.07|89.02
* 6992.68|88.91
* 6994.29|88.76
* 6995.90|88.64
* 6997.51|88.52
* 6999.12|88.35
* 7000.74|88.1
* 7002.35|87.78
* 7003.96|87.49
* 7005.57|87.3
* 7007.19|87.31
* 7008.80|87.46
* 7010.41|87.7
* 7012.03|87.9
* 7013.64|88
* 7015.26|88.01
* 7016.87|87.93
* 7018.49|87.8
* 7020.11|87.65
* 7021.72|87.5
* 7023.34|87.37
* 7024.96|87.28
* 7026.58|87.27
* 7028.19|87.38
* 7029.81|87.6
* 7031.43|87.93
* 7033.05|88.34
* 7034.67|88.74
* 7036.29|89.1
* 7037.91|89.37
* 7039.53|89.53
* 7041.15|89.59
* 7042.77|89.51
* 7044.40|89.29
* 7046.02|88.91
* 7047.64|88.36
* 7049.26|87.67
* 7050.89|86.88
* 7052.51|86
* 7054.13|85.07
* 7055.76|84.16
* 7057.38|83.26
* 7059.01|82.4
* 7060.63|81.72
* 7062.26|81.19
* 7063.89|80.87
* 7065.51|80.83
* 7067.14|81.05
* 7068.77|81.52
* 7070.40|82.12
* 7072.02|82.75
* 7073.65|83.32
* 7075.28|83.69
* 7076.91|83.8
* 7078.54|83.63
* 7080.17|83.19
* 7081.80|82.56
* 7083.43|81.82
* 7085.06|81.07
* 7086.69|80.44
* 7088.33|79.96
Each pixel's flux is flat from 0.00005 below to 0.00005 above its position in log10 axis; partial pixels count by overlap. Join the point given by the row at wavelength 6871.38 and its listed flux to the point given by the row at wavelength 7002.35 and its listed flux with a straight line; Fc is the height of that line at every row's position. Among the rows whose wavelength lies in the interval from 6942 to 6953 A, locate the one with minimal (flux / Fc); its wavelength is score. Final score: 6950.94 A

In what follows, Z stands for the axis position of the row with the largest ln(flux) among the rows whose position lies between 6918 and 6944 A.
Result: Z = 6938.15 A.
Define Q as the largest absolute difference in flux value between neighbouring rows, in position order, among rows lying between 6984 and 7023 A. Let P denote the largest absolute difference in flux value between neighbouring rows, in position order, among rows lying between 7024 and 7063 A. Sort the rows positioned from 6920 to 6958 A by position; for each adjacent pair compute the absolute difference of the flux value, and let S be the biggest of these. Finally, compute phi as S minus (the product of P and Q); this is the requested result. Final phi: -0.24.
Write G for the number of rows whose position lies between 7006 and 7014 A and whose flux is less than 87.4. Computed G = 1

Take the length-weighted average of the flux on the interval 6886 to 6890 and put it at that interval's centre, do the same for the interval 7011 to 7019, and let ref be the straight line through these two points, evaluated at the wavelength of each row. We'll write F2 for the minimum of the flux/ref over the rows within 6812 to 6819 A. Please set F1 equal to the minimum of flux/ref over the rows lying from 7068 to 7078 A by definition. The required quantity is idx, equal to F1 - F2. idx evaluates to -0.09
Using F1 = 0.918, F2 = 1.01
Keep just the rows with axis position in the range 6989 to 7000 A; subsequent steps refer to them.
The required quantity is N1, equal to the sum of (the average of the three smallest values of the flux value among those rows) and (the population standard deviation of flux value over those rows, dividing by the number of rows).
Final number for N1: 88.7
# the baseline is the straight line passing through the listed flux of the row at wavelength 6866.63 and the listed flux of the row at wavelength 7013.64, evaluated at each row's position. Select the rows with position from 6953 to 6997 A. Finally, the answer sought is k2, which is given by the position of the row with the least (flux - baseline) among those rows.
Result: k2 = 6970.18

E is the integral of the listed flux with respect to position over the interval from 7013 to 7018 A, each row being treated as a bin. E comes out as 440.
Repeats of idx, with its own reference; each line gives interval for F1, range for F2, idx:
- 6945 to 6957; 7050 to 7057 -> 0.05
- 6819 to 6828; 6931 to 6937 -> 0.00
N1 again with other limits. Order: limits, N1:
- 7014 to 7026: 87.6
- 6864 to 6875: 85.3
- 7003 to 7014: 87.6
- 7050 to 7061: 84.2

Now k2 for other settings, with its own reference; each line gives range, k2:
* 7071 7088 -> 7086.69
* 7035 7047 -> 7046.02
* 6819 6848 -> 6842.96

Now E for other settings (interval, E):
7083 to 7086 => 244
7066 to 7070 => 325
